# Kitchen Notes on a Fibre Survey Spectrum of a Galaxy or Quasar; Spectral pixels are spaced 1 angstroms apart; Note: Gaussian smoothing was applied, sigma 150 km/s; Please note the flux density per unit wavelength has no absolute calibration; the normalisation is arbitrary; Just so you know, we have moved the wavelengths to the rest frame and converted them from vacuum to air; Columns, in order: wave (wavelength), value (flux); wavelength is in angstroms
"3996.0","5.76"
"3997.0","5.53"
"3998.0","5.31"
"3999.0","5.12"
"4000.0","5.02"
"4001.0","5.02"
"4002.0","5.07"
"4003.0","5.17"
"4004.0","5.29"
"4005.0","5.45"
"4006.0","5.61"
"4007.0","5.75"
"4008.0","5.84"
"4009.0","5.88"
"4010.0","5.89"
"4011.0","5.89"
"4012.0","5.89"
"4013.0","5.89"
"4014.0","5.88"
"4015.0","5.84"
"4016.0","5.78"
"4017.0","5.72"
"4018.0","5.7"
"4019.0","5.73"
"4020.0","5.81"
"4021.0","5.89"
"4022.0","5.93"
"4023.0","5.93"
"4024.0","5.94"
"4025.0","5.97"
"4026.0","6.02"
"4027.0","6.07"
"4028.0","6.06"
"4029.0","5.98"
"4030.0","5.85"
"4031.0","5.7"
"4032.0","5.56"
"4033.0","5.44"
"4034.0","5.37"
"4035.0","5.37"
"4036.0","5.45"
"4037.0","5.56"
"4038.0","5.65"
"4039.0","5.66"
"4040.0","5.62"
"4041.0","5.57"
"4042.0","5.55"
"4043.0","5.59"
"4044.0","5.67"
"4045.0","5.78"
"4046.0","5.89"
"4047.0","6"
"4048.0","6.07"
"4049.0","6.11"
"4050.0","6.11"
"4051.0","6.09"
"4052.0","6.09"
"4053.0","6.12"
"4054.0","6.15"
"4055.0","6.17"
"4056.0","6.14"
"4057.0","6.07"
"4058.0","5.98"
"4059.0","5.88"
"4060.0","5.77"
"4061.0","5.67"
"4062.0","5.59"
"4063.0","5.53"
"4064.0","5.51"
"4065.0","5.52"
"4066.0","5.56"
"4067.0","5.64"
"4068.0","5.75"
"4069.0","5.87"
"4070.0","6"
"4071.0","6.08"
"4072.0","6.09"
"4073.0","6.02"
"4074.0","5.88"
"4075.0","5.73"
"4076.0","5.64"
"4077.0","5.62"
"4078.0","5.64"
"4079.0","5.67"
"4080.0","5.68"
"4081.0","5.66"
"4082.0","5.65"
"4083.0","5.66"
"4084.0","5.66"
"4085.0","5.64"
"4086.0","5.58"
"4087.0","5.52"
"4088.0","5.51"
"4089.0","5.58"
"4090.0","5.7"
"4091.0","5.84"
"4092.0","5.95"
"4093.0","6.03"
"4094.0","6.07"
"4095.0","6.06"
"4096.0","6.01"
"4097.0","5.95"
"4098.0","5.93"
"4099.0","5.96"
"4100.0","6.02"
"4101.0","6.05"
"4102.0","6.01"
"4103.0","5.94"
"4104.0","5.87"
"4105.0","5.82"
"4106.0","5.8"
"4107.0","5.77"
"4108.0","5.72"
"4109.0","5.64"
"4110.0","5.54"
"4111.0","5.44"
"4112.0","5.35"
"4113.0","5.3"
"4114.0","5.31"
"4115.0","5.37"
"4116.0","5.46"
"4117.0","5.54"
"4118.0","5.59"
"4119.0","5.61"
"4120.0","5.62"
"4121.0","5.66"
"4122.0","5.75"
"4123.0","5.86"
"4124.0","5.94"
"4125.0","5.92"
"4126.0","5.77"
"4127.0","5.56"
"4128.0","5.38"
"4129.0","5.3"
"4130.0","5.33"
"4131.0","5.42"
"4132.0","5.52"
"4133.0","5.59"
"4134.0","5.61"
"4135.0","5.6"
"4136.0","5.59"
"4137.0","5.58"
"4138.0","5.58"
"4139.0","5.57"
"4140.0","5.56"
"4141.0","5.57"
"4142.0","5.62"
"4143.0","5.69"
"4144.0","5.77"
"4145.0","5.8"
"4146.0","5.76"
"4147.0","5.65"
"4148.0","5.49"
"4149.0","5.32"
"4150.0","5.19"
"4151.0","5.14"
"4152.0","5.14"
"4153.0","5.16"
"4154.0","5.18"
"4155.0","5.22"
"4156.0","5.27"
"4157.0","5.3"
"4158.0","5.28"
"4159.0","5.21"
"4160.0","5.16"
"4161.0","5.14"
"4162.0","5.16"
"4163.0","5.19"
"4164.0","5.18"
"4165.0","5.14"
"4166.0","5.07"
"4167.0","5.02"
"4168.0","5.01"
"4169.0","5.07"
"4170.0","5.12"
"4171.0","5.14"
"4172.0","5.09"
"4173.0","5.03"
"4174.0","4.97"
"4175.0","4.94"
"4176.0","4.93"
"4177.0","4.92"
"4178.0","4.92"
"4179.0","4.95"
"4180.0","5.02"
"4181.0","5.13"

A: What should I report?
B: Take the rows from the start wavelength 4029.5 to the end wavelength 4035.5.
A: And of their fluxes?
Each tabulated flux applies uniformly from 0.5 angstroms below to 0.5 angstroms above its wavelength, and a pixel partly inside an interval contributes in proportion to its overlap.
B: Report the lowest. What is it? 5.37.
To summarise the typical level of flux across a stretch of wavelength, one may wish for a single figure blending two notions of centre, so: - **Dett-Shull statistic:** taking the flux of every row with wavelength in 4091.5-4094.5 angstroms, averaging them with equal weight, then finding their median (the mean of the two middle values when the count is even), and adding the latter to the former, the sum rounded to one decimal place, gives 12.0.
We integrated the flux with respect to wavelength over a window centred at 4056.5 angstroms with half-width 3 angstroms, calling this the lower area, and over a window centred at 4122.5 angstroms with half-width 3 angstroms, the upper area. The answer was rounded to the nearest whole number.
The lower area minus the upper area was 2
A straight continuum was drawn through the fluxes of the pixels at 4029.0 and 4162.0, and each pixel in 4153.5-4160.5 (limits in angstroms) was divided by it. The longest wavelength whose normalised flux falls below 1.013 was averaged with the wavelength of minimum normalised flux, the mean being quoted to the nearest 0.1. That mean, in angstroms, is 4157.0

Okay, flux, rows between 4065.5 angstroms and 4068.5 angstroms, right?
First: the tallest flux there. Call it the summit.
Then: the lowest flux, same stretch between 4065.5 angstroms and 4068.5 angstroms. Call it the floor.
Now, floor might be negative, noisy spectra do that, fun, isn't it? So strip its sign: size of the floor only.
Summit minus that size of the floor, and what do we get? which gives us 0.19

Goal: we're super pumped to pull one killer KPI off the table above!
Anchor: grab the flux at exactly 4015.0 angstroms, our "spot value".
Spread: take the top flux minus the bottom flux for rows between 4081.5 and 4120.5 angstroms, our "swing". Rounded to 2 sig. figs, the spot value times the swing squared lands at 3.5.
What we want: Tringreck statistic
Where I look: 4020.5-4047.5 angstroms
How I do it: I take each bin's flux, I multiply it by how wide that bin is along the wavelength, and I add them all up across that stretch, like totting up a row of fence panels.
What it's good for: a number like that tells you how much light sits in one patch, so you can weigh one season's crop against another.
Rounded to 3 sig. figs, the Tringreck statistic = 155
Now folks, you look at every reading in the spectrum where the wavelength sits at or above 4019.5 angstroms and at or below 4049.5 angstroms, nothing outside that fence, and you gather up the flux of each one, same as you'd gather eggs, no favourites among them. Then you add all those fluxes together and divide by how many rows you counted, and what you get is 5.8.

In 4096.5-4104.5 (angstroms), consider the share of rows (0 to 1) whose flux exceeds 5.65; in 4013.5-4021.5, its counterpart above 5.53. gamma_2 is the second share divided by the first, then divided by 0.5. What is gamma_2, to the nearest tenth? 2.0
